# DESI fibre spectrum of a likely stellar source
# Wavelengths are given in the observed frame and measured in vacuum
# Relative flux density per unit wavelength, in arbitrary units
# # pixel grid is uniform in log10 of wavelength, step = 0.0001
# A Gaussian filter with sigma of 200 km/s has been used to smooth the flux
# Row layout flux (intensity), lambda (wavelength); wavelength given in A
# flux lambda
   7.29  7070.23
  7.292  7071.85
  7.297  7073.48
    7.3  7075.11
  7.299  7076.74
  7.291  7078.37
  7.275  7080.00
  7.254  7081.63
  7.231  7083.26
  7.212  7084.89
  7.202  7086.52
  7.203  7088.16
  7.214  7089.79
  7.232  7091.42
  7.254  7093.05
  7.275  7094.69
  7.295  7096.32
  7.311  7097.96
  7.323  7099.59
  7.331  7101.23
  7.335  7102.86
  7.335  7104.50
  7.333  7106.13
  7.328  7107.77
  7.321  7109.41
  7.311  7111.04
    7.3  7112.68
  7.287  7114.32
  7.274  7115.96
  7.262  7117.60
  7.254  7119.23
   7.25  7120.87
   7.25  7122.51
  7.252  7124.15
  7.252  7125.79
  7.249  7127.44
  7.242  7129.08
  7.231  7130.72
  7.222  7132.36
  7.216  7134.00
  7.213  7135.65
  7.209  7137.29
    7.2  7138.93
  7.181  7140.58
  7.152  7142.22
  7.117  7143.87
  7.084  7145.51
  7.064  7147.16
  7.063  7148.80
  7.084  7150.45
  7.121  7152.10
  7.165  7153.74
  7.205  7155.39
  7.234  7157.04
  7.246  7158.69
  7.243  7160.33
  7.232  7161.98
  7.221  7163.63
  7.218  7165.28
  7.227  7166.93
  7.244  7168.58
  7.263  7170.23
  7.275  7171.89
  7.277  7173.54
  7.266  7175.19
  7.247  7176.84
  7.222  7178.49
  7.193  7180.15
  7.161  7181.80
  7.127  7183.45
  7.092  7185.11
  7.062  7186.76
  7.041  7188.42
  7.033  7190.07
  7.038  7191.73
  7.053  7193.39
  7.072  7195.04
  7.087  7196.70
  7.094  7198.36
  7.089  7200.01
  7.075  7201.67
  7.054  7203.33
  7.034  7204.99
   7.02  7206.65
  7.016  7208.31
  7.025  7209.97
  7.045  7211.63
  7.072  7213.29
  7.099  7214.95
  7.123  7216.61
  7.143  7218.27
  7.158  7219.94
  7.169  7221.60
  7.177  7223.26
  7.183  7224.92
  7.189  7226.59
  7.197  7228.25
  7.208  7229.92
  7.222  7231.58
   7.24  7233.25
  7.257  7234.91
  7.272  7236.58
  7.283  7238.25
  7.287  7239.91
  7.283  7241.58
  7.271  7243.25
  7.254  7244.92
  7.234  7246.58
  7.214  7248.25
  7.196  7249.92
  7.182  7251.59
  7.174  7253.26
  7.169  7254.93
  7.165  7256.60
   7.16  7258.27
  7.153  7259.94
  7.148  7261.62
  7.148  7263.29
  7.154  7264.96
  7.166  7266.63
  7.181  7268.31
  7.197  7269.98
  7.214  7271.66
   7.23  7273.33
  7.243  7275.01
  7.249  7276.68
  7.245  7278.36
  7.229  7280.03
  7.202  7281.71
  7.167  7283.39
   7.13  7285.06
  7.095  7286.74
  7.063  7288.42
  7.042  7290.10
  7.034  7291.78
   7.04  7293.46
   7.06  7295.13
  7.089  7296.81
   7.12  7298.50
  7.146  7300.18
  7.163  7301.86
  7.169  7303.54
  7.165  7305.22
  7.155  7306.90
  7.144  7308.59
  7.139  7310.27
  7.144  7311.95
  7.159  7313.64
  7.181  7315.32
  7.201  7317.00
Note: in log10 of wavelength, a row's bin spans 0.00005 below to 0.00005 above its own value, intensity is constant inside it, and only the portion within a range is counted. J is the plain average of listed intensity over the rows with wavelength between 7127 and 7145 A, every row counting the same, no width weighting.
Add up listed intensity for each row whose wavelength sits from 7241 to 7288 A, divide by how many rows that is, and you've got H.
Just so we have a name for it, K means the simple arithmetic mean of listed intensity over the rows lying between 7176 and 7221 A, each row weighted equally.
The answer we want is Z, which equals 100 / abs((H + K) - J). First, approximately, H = 7.19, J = 7.20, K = 7.09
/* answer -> 14.1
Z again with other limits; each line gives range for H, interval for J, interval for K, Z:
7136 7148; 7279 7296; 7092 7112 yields 13.6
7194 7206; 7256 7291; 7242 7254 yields 14.0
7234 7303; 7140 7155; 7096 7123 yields 13.6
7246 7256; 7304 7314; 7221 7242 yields 13.8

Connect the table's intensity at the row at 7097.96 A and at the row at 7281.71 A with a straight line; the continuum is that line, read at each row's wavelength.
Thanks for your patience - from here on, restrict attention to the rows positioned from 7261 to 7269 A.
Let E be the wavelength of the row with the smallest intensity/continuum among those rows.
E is 7261.62 A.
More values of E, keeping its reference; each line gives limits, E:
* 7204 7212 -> 7208.31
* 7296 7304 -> 7296.81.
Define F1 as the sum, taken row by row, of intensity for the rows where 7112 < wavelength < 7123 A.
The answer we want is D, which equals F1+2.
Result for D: 53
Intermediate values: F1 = 51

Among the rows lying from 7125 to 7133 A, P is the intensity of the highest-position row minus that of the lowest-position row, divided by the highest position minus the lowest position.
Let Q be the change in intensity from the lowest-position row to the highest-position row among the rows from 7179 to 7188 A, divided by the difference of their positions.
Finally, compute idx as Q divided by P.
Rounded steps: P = -0.0046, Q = -0.020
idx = 4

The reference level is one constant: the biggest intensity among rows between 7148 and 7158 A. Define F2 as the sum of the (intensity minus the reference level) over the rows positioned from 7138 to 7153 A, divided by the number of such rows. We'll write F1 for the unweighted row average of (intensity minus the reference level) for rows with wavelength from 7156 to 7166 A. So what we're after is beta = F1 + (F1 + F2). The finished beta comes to -0.12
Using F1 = 0.00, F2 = -0.116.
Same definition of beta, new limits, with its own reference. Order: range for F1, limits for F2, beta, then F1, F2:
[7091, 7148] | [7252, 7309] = -0.05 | 0.02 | -0.081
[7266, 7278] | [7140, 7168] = -0.11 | -0.02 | -0.066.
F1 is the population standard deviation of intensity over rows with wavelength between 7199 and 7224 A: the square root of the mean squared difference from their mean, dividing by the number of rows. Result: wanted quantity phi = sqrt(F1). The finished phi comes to 0.233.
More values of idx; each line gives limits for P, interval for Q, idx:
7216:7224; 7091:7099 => 1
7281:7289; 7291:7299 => -1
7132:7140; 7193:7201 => -2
